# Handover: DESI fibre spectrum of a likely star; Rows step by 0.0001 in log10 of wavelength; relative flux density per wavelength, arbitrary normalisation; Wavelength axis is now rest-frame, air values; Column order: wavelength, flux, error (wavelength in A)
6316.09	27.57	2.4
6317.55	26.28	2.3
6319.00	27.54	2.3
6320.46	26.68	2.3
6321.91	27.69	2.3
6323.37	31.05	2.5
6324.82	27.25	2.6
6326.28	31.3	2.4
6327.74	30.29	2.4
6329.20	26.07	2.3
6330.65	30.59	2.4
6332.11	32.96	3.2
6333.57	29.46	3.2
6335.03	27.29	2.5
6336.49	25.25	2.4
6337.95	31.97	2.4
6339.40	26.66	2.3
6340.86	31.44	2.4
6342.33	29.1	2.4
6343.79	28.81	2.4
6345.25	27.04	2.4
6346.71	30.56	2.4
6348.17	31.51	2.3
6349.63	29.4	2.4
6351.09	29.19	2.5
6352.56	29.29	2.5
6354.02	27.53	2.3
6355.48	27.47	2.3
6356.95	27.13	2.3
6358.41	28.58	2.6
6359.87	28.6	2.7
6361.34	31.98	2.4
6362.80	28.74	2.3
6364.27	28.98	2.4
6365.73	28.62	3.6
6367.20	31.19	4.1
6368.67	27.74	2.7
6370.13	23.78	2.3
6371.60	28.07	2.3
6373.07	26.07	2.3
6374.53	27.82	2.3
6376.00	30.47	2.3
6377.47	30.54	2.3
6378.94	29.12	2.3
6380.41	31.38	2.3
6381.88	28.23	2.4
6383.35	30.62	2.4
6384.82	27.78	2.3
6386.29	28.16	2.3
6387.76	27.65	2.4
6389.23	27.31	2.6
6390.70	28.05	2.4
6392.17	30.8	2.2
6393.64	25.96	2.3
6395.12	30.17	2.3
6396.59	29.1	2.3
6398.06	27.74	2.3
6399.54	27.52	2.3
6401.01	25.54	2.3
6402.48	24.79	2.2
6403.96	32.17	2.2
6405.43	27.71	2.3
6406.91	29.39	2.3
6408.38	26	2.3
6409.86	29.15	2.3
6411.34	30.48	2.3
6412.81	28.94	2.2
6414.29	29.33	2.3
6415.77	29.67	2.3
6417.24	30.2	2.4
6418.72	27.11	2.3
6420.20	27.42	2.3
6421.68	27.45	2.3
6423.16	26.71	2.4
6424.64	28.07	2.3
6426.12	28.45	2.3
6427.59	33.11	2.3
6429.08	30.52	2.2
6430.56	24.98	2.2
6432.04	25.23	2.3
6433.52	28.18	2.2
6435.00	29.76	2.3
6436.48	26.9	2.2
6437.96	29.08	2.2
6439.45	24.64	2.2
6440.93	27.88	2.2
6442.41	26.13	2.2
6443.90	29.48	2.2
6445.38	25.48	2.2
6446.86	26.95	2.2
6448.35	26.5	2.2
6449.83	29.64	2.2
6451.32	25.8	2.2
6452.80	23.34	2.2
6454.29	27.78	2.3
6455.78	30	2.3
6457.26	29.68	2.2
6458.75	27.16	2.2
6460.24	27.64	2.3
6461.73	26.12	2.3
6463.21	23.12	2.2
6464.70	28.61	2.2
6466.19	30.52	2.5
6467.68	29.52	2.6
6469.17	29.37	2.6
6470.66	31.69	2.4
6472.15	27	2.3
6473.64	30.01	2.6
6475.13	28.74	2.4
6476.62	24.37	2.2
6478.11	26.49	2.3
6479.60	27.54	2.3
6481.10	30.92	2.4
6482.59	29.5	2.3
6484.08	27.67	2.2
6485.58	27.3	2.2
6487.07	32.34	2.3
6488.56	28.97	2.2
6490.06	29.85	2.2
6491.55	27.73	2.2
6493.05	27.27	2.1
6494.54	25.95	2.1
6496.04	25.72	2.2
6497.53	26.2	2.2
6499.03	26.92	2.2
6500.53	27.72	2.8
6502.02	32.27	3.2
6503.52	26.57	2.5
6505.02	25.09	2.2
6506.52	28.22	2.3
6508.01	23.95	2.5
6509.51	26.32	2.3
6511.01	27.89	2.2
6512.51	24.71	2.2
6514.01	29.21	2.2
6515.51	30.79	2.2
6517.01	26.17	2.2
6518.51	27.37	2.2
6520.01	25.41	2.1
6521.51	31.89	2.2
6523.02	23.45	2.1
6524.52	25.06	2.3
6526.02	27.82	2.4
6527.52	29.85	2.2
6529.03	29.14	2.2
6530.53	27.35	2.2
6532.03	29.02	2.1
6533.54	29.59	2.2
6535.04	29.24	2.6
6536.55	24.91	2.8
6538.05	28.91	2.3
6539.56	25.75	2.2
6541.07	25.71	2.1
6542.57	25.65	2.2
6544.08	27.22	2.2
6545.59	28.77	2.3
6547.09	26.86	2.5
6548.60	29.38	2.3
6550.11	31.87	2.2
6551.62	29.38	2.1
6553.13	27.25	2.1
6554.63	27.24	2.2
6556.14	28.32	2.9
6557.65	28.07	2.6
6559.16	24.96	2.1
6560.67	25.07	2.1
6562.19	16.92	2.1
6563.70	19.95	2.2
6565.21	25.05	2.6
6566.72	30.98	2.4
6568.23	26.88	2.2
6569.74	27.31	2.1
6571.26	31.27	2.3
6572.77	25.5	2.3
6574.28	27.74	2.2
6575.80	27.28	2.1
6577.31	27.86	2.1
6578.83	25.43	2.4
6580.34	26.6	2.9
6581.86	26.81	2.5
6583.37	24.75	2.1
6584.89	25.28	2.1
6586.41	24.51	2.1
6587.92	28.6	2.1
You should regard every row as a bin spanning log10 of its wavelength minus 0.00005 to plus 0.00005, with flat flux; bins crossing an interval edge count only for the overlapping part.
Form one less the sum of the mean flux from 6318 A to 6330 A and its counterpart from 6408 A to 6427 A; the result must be -55.9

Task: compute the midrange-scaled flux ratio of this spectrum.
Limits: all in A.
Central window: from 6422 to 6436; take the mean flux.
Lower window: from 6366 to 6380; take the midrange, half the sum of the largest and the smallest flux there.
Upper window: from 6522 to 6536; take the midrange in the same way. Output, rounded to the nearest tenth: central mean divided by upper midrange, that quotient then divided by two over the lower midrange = 14.6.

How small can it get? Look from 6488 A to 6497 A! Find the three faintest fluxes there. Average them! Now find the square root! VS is 5.13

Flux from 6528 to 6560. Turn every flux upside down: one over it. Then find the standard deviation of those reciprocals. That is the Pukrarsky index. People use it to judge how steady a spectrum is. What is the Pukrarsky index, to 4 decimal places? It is 0.0023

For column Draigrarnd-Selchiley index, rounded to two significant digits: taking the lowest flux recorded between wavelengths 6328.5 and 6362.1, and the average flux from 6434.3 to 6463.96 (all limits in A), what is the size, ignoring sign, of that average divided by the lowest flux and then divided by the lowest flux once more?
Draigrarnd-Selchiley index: 0.043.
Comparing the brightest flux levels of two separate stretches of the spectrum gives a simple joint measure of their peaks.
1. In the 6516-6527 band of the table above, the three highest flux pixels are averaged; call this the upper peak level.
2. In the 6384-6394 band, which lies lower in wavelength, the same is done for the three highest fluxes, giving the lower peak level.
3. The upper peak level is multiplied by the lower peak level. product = 842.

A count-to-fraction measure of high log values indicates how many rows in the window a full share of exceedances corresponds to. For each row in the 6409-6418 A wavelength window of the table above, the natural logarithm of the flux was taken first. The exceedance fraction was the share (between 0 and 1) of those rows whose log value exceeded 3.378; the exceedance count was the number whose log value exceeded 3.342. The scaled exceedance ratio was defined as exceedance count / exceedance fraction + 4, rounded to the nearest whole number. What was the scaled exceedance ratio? 13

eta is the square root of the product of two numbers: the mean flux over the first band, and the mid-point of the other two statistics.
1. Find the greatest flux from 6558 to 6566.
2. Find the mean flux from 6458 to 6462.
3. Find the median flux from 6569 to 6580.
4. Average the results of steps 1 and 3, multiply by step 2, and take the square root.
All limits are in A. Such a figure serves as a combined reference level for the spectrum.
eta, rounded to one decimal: 26.6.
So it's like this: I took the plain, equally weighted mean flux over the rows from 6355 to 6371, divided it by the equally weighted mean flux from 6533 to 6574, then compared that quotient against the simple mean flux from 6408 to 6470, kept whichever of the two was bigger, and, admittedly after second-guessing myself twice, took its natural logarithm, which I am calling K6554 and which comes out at 3.33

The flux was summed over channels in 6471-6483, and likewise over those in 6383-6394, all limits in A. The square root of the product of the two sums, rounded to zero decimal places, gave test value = 225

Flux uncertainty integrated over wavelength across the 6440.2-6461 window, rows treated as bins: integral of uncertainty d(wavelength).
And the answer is 46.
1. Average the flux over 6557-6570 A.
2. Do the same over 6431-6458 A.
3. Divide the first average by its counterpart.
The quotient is 0.91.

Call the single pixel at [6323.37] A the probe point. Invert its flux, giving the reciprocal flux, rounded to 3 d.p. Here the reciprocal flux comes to 0.032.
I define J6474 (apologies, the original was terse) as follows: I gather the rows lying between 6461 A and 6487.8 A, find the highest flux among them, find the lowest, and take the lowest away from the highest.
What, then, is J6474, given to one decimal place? 9.2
